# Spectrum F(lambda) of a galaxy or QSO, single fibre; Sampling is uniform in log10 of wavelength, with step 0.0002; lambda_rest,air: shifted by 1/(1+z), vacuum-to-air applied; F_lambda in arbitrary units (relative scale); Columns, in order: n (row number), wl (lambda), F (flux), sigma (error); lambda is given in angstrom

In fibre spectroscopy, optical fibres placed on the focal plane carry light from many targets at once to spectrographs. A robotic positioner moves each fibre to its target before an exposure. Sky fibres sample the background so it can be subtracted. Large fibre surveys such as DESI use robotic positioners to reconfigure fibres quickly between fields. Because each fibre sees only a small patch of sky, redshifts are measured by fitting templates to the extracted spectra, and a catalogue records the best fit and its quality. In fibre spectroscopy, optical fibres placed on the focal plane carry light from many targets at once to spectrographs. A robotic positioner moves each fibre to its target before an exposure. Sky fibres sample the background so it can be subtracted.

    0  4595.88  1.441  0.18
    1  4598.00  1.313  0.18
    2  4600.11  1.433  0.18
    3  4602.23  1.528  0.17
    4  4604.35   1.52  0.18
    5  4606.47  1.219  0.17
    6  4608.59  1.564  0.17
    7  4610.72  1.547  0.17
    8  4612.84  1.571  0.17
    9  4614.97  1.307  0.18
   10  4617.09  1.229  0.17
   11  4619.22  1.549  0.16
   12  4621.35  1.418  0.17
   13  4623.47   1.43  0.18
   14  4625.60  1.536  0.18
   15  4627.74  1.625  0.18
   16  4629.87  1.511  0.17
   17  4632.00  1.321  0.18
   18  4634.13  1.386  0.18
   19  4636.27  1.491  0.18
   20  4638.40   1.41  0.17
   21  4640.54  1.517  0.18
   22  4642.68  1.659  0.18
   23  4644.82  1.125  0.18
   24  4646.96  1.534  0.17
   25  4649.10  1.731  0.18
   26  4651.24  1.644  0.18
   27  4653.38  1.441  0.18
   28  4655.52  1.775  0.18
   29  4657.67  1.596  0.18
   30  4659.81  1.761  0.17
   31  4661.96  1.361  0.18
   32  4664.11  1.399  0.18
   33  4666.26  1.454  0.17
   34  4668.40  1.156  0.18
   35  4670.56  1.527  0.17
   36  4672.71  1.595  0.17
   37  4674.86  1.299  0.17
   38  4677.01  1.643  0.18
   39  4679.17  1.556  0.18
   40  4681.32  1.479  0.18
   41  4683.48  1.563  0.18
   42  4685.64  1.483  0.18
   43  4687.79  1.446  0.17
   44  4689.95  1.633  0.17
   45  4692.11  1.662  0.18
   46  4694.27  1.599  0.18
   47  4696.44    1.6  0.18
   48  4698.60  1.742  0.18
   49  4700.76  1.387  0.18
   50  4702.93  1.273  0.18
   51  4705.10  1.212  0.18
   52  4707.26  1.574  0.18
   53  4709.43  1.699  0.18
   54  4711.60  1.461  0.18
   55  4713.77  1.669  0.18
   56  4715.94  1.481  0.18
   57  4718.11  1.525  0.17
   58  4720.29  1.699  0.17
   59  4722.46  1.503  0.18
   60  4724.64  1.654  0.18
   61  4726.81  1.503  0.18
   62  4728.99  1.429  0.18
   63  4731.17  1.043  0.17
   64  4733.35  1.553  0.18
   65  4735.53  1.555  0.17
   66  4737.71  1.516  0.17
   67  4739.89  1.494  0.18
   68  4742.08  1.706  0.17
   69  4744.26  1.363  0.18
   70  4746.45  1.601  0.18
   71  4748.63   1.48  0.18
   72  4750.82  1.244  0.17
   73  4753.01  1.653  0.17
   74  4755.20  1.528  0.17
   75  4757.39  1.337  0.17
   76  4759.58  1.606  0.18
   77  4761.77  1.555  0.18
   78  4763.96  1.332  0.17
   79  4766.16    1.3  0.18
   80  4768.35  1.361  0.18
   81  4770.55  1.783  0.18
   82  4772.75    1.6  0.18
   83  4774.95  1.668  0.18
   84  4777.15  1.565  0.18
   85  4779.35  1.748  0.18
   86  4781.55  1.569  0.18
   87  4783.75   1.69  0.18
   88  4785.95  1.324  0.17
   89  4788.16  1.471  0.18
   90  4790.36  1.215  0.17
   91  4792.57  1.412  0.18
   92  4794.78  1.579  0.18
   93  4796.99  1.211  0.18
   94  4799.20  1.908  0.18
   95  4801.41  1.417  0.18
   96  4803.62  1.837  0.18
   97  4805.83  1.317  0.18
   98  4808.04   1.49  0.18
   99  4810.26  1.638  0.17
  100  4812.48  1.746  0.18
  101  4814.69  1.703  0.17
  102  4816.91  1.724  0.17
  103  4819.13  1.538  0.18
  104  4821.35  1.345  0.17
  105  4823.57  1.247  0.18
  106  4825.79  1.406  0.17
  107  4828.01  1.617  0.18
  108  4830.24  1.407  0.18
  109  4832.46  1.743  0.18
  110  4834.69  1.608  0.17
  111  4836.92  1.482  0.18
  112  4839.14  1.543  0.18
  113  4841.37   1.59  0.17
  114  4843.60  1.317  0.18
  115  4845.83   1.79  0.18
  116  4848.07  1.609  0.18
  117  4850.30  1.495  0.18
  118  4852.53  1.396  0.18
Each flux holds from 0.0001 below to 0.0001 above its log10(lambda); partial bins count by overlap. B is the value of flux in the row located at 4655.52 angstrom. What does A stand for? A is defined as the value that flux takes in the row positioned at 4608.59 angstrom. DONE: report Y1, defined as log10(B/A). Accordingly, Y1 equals 0.05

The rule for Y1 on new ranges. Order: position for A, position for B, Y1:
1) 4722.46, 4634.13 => -0.04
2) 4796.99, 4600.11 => 0.07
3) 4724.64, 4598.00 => -0.10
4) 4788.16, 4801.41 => -0.02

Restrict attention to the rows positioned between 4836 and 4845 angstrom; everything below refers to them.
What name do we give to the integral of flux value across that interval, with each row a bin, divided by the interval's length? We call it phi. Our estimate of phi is 1.49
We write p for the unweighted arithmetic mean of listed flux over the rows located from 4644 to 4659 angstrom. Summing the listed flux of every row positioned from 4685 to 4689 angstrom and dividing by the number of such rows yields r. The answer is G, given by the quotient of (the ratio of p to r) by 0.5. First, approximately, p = 1.55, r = 1.46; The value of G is 2.12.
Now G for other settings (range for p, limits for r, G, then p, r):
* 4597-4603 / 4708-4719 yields 1.82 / 1.42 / 1.57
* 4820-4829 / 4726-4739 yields 1.96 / 1.40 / 1.43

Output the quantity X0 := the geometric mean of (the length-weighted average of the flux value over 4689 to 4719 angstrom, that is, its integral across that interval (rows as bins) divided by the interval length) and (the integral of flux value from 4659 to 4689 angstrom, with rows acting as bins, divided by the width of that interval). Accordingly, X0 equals 1.507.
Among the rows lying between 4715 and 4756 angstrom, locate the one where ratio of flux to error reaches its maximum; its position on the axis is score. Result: 4742.08 angstrom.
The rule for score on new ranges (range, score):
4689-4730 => 4720.29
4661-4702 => 4698.60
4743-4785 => 4770.55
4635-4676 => 4659.81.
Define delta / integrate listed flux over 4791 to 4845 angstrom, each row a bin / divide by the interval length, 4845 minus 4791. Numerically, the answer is 1.53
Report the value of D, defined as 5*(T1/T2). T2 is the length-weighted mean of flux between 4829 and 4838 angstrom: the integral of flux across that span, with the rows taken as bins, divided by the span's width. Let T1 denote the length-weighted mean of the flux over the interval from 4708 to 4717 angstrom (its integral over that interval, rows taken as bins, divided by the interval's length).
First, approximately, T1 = 1.58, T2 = 1.56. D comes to 5.06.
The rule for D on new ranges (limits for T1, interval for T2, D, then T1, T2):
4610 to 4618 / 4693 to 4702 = 4.47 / 1.41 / 1.58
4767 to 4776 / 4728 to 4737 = 5.69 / 1.59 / 1.40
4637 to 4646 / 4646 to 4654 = 4.48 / 1.43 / 1.60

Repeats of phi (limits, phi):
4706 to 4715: 1.59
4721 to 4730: 1.53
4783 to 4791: 1.43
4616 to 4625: 1.41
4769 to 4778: 1.64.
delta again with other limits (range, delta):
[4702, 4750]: 1.50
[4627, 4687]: 1.50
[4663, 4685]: 1.47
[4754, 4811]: 1.52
